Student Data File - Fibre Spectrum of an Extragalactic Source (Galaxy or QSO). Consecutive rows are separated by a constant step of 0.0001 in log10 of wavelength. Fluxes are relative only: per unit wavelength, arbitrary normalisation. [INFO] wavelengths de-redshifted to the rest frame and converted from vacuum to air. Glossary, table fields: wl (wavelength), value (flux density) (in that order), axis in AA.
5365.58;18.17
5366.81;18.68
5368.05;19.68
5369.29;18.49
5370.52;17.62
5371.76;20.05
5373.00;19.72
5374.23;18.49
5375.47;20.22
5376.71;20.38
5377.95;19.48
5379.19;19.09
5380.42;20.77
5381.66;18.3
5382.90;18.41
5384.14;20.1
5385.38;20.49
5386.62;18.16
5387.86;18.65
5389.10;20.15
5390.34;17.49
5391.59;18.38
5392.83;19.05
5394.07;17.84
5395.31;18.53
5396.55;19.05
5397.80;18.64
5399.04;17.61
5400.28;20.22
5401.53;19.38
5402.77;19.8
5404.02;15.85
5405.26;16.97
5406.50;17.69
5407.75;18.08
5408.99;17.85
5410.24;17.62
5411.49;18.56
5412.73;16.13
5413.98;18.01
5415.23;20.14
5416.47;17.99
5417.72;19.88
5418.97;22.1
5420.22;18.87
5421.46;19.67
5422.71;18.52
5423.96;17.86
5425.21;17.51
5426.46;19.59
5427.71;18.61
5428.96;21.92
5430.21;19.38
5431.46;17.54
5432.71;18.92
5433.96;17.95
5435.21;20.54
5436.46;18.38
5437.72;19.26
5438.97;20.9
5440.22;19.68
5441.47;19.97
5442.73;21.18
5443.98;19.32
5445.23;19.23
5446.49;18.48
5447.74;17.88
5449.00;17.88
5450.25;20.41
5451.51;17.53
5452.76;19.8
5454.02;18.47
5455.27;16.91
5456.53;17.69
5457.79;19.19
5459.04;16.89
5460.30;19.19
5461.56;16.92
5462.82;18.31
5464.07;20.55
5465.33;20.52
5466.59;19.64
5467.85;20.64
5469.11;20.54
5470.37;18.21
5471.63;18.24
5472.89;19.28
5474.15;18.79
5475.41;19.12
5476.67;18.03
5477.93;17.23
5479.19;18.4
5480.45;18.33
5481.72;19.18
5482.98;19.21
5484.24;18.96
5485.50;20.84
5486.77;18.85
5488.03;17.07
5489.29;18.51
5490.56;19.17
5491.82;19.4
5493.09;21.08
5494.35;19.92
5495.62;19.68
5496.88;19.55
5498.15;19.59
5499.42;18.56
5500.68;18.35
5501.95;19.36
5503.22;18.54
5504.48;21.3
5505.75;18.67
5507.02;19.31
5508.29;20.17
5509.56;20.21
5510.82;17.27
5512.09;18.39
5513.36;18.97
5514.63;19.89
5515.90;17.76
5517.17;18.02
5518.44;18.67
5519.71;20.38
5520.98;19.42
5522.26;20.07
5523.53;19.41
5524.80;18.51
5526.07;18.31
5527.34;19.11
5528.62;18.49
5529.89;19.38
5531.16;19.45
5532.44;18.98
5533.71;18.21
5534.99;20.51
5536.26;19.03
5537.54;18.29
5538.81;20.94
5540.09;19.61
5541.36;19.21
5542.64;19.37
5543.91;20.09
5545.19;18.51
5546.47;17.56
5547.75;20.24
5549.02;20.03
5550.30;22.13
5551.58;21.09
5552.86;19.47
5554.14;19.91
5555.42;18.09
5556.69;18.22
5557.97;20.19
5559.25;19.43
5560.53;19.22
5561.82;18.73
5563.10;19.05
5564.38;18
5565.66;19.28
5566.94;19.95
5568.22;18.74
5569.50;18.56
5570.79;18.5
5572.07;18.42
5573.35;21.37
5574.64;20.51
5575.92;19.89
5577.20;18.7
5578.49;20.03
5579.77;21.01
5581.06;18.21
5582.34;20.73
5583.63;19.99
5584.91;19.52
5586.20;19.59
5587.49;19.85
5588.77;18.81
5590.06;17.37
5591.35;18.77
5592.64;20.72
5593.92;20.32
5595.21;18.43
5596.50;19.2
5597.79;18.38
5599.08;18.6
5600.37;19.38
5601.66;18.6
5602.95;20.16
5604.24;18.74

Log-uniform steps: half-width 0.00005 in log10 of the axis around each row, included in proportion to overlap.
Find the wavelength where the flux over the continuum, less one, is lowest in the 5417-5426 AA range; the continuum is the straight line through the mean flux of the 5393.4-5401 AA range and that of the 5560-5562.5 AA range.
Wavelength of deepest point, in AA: 5425.21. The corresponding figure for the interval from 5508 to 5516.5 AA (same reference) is 5510.82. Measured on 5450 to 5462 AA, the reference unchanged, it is 5459.04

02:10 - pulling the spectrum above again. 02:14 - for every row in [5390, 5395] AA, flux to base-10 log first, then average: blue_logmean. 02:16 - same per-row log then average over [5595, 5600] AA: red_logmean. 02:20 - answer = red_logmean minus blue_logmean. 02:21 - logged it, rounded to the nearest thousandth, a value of 0.011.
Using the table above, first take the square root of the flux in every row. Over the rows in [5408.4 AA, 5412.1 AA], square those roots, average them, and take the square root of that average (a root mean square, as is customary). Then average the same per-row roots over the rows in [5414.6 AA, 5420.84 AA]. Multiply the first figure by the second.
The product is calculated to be 18.9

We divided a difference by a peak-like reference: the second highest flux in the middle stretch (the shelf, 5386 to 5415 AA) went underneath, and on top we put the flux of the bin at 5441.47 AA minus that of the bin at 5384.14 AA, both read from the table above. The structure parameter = -0.01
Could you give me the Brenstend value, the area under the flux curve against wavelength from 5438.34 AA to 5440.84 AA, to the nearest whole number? 51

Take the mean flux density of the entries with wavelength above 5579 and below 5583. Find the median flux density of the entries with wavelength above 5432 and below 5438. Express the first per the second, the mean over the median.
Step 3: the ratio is 1.06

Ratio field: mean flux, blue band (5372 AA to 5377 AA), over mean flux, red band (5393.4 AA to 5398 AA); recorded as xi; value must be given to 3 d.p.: 1.064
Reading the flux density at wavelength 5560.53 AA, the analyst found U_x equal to 19.22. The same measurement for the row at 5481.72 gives 19.18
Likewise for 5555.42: 18.09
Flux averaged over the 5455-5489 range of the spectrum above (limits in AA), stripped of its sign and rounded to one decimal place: 18.8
